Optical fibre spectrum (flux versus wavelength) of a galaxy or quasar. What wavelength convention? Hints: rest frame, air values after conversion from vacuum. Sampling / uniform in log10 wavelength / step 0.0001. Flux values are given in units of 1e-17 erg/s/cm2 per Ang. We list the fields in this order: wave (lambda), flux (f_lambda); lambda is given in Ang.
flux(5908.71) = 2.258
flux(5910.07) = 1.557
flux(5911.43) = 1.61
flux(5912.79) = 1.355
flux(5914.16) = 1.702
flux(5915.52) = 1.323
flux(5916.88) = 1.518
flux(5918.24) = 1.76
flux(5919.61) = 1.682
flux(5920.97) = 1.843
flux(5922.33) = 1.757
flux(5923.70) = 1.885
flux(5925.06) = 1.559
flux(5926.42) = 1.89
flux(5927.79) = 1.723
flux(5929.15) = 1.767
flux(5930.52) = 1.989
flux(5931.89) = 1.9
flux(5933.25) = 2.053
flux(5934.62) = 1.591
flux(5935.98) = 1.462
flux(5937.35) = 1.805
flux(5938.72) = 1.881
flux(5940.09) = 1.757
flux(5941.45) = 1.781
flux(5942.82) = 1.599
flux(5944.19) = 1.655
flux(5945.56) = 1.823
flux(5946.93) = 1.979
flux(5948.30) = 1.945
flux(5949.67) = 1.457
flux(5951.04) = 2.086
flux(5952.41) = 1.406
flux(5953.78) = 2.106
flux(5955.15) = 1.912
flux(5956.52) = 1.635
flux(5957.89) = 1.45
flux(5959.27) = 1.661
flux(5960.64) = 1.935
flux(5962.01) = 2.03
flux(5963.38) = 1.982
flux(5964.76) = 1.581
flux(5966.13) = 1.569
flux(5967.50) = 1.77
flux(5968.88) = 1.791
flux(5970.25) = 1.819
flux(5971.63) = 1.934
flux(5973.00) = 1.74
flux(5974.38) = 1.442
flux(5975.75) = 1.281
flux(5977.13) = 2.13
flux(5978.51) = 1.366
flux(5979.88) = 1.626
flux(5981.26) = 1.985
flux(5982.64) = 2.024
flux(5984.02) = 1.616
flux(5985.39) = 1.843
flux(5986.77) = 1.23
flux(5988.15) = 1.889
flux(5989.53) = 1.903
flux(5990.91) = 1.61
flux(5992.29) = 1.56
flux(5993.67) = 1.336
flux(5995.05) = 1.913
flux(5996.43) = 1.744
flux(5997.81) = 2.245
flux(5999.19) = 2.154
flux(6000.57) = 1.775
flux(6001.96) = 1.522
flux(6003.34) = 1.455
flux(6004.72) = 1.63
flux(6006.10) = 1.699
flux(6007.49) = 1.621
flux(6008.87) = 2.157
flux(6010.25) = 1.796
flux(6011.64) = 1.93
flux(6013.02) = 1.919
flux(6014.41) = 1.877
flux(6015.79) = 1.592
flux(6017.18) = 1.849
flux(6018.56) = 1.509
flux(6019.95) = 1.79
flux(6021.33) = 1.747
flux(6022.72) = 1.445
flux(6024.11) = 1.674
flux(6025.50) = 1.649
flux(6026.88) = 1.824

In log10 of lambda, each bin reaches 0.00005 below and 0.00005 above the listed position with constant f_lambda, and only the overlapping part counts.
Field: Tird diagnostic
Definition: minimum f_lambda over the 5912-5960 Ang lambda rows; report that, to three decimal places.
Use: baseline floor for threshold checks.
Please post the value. 1.323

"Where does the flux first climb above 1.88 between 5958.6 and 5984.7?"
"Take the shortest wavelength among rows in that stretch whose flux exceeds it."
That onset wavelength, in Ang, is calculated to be 5960.64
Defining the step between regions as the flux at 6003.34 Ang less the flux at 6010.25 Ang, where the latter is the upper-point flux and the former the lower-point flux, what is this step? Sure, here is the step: -0.3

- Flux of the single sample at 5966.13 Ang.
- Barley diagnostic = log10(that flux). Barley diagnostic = 0.20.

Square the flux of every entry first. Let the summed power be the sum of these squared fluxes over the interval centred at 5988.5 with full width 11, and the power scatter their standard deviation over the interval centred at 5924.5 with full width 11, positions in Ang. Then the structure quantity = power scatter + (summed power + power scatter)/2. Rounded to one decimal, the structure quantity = 11.3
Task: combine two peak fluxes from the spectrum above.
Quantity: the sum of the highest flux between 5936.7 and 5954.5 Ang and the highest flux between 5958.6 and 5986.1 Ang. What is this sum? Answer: 4.24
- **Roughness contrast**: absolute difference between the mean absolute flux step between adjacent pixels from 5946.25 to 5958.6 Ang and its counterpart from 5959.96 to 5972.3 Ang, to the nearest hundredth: 0.28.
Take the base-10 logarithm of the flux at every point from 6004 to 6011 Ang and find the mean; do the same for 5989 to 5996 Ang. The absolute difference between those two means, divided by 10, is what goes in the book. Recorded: 0.0031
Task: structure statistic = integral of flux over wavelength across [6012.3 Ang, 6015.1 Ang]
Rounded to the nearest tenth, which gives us 5.3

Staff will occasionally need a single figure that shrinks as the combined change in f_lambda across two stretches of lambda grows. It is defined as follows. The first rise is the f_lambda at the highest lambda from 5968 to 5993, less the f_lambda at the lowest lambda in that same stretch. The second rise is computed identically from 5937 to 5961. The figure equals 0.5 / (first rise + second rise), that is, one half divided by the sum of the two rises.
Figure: -5.0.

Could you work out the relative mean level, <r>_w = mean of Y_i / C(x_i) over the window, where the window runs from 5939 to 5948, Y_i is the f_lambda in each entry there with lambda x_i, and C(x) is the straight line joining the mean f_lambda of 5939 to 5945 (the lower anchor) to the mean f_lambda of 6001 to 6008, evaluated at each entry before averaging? 1.04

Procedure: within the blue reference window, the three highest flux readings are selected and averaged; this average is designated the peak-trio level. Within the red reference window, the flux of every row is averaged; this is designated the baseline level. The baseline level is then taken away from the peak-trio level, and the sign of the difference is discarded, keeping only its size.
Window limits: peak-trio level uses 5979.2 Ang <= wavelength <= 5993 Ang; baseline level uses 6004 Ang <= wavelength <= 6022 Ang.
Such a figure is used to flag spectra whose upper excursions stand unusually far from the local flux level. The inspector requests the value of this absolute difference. 0.19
